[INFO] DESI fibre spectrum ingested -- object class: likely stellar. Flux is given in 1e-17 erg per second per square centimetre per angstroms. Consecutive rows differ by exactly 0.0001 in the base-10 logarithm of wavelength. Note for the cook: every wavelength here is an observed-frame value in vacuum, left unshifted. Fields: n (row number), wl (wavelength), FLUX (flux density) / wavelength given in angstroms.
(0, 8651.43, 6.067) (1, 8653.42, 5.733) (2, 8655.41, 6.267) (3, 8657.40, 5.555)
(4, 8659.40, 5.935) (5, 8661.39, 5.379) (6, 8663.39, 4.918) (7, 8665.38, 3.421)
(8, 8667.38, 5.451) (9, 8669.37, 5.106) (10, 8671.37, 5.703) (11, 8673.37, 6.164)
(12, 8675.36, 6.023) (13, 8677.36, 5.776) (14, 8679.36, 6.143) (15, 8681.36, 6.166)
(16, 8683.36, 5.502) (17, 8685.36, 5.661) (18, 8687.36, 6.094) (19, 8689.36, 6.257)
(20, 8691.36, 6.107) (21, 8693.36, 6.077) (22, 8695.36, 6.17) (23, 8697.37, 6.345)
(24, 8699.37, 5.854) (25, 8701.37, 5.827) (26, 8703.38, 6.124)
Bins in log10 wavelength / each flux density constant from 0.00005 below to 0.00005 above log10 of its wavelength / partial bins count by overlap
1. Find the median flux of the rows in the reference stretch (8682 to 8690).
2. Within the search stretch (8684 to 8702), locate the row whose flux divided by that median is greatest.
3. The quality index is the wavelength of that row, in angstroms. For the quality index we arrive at 8697.37 angstroms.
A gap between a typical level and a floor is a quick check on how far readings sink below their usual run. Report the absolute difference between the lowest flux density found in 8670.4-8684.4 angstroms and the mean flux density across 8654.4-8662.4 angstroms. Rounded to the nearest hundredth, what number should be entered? 0.28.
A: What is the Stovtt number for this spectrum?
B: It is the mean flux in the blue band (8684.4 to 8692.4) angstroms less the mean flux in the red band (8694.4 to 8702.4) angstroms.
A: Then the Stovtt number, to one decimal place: 0.0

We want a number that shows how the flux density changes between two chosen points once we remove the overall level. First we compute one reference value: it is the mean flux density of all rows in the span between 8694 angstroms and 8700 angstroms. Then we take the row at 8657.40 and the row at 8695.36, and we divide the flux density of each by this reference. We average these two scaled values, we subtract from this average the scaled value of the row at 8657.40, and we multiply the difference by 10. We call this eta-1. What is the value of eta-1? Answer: 0.5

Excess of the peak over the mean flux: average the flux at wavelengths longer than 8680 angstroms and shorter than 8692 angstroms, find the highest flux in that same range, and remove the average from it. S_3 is 0.29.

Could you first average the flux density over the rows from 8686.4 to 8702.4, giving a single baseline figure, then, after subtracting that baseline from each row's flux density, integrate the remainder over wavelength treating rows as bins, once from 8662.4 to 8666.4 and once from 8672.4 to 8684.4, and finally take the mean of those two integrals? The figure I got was -4.6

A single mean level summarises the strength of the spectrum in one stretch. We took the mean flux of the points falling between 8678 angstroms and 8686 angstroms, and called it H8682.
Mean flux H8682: 5.87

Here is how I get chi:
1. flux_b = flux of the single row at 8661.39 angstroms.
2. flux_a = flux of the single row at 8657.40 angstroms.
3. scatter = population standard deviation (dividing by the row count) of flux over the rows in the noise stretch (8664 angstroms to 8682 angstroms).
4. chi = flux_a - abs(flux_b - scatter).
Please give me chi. 1.0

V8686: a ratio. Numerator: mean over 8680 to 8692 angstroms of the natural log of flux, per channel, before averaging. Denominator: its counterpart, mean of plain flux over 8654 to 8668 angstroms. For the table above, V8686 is 0.338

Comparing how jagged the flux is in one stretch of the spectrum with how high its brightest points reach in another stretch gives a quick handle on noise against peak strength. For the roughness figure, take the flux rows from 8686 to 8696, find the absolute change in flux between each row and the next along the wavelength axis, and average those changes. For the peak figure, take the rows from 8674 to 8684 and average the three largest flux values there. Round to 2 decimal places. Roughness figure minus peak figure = -6.00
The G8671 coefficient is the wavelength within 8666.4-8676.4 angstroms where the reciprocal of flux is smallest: 8673.37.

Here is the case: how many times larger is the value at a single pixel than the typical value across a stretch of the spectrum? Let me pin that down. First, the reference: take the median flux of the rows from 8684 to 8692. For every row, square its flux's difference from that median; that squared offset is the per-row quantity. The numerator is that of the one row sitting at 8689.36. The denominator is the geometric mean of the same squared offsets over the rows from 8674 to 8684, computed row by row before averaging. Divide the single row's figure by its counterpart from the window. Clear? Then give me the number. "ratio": 1.4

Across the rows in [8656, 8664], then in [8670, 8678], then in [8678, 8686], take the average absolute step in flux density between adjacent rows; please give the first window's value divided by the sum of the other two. 0.82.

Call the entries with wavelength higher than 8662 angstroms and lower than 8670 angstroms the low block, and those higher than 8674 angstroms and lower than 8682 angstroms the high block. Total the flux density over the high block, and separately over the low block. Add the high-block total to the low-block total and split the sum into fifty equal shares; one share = 0.86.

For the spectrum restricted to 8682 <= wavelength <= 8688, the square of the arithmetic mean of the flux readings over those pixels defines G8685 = 33.1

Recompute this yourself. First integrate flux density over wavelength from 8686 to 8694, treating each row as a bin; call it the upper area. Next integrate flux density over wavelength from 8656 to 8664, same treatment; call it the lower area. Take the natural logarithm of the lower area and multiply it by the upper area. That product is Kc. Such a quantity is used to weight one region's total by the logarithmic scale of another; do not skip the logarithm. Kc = 185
